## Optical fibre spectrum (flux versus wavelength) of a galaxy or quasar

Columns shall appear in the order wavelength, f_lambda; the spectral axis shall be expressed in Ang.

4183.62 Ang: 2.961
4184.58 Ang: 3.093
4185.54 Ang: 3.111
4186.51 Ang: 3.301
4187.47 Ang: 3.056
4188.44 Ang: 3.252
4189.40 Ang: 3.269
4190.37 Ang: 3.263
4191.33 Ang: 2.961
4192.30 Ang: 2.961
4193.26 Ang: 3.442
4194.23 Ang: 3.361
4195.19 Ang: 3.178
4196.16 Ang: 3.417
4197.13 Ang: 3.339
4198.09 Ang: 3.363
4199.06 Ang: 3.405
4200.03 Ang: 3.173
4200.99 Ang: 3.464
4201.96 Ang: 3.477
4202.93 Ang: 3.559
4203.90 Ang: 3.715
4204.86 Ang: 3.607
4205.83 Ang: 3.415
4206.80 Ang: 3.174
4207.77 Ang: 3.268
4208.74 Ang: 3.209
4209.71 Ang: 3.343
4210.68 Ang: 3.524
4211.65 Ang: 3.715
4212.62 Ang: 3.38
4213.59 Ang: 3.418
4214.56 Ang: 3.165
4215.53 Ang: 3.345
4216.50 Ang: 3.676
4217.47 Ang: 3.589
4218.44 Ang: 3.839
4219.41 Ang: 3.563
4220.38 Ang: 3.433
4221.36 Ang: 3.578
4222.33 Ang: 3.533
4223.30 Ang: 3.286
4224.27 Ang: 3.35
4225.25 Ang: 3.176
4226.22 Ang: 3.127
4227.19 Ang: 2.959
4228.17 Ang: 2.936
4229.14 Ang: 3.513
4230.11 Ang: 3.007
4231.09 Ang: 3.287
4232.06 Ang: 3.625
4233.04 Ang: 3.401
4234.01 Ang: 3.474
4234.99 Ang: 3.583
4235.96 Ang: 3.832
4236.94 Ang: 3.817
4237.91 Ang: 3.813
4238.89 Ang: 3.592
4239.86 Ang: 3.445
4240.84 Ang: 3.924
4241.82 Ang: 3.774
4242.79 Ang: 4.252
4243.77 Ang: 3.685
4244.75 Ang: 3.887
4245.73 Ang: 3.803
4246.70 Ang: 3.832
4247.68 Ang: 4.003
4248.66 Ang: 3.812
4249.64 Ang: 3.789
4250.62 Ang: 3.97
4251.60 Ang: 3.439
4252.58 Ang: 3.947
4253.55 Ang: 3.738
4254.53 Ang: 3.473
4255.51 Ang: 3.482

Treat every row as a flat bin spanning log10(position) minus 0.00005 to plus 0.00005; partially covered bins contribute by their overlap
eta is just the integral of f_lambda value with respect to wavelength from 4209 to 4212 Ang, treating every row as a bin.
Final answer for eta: 10.5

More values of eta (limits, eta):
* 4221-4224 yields 10.4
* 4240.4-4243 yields 10.3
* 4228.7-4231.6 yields 9.5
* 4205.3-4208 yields 8.9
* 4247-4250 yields 11.6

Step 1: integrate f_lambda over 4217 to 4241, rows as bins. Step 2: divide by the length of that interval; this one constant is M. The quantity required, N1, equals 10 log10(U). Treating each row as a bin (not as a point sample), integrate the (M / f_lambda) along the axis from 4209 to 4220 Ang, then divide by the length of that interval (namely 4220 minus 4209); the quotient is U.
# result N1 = -0.03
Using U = 0.99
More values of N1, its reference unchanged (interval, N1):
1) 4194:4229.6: 0.10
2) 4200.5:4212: 0.02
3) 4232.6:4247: -0.32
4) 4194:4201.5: 0.16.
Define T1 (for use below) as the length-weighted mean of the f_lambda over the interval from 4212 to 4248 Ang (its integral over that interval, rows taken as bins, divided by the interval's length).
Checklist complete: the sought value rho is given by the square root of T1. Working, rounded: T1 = 3.54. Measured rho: 1.88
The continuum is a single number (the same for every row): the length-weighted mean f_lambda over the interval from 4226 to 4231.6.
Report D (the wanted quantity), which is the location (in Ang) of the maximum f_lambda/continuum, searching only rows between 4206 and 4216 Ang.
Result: 4211.65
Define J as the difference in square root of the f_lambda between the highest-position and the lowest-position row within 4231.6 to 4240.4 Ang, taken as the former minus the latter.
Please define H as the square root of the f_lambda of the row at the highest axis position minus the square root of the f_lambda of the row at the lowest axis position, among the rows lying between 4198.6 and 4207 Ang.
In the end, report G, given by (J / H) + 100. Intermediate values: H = -0.06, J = -0.05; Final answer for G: 100.8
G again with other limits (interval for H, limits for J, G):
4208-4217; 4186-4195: 100.1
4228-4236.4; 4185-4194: 100.4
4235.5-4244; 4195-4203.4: 97.3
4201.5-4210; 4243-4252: 101.8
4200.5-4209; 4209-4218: 99.1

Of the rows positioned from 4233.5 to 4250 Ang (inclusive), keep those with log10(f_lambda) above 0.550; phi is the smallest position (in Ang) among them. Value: 4234.99 Ang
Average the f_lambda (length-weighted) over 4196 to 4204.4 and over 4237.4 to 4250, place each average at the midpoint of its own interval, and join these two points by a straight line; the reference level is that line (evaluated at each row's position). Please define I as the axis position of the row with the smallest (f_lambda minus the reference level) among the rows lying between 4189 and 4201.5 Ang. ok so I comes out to 4192.30 Ang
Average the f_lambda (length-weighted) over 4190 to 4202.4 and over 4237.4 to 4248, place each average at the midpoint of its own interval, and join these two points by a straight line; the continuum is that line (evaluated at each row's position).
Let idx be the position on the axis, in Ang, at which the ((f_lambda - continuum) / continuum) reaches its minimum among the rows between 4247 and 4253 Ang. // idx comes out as 4251.60 Ang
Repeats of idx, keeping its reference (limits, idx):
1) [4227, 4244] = 4228.17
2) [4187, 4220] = 4214.56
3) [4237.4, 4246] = 4239.86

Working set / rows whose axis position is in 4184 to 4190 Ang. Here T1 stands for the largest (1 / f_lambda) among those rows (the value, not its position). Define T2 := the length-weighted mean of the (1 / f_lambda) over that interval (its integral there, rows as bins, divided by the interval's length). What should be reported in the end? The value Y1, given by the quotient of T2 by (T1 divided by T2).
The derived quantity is 0.303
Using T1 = 0.327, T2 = 0.315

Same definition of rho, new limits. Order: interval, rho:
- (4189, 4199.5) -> 1.81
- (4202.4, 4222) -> 1.86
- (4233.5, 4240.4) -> 1.91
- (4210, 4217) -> 1.86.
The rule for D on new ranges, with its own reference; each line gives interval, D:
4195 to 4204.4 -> 4203.90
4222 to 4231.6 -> 4222.33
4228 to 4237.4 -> 4235.96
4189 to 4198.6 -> 4193.26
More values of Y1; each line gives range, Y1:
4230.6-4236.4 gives 0.265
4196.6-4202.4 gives 0.280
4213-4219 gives 0.260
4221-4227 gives 0.286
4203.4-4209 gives 0.276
